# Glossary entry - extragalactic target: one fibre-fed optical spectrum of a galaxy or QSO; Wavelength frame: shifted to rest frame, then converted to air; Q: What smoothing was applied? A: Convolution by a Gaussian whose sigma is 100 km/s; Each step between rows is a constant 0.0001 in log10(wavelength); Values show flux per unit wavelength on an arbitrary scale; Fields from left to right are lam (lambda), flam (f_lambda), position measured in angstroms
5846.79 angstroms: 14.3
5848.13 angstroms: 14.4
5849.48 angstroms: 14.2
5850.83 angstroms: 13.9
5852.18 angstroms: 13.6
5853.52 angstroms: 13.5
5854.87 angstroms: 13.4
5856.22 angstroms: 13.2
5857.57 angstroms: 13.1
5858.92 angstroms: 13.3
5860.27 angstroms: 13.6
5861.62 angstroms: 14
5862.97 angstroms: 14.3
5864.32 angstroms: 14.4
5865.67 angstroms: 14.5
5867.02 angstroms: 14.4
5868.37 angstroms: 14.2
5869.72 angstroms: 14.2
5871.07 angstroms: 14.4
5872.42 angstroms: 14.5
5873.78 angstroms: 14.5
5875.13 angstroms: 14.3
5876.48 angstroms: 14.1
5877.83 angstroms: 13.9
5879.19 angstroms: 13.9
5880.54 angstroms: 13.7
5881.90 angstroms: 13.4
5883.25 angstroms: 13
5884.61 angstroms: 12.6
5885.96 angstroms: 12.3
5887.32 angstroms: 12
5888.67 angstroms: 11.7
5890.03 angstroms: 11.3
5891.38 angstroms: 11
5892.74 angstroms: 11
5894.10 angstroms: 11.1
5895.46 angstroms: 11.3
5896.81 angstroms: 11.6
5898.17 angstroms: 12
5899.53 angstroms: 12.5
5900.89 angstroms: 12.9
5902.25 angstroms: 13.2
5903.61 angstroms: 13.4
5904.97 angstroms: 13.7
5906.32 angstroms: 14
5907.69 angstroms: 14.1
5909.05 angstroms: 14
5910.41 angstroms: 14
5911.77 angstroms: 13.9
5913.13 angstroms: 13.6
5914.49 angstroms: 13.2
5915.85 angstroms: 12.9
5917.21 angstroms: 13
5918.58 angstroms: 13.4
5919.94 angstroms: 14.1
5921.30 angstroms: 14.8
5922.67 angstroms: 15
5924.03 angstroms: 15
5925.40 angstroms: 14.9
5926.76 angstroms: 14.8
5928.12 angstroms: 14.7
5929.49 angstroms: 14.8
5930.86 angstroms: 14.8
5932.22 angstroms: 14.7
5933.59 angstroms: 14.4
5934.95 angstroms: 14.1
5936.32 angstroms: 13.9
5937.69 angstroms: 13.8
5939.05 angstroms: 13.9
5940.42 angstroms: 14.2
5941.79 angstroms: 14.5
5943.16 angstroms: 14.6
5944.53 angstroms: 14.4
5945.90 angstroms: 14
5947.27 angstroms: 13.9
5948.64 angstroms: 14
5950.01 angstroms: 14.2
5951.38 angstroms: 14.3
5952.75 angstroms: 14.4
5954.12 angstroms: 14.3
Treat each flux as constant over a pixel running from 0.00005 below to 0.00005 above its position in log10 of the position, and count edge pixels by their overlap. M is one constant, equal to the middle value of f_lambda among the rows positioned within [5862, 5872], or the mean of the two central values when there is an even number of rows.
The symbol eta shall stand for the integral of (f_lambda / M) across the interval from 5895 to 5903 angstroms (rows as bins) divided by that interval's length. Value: 0.85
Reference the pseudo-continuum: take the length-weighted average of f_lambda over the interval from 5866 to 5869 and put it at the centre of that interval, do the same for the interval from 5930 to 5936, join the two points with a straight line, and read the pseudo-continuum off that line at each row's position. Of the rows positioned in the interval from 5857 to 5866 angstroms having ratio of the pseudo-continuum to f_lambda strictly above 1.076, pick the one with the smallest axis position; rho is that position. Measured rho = 5857.57 angstroms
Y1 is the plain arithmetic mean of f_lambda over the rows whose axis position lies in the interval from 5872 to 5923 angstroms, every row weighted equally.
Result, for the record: 13.13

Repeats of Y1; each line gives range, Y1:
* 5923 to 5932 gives 14.83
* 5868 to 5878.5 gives 14.26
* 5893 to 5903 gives 12.09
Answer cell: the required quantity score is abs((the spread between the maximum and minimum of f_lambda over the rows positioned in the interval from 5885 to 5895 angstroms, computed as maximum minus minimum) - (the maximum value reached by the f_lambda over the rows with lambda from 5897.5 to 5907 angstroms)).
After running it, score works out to 12.7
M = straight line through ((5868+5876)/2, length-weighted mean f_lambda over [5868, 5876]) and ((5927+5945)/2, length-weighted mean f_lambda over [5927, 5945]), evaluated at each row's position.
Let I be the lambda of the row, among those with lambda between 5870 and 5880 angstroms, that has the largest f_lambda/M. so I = 5872.42 angstroms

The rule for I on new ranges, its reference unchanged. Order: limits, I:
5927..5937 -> 5929.49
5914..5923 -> 5922.67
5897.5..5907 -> 5906.32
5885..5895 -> 5885.96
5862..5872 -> 5865.67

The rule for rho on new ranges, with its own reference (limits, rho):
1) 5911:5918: 5914.49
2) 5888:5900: 5888.67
